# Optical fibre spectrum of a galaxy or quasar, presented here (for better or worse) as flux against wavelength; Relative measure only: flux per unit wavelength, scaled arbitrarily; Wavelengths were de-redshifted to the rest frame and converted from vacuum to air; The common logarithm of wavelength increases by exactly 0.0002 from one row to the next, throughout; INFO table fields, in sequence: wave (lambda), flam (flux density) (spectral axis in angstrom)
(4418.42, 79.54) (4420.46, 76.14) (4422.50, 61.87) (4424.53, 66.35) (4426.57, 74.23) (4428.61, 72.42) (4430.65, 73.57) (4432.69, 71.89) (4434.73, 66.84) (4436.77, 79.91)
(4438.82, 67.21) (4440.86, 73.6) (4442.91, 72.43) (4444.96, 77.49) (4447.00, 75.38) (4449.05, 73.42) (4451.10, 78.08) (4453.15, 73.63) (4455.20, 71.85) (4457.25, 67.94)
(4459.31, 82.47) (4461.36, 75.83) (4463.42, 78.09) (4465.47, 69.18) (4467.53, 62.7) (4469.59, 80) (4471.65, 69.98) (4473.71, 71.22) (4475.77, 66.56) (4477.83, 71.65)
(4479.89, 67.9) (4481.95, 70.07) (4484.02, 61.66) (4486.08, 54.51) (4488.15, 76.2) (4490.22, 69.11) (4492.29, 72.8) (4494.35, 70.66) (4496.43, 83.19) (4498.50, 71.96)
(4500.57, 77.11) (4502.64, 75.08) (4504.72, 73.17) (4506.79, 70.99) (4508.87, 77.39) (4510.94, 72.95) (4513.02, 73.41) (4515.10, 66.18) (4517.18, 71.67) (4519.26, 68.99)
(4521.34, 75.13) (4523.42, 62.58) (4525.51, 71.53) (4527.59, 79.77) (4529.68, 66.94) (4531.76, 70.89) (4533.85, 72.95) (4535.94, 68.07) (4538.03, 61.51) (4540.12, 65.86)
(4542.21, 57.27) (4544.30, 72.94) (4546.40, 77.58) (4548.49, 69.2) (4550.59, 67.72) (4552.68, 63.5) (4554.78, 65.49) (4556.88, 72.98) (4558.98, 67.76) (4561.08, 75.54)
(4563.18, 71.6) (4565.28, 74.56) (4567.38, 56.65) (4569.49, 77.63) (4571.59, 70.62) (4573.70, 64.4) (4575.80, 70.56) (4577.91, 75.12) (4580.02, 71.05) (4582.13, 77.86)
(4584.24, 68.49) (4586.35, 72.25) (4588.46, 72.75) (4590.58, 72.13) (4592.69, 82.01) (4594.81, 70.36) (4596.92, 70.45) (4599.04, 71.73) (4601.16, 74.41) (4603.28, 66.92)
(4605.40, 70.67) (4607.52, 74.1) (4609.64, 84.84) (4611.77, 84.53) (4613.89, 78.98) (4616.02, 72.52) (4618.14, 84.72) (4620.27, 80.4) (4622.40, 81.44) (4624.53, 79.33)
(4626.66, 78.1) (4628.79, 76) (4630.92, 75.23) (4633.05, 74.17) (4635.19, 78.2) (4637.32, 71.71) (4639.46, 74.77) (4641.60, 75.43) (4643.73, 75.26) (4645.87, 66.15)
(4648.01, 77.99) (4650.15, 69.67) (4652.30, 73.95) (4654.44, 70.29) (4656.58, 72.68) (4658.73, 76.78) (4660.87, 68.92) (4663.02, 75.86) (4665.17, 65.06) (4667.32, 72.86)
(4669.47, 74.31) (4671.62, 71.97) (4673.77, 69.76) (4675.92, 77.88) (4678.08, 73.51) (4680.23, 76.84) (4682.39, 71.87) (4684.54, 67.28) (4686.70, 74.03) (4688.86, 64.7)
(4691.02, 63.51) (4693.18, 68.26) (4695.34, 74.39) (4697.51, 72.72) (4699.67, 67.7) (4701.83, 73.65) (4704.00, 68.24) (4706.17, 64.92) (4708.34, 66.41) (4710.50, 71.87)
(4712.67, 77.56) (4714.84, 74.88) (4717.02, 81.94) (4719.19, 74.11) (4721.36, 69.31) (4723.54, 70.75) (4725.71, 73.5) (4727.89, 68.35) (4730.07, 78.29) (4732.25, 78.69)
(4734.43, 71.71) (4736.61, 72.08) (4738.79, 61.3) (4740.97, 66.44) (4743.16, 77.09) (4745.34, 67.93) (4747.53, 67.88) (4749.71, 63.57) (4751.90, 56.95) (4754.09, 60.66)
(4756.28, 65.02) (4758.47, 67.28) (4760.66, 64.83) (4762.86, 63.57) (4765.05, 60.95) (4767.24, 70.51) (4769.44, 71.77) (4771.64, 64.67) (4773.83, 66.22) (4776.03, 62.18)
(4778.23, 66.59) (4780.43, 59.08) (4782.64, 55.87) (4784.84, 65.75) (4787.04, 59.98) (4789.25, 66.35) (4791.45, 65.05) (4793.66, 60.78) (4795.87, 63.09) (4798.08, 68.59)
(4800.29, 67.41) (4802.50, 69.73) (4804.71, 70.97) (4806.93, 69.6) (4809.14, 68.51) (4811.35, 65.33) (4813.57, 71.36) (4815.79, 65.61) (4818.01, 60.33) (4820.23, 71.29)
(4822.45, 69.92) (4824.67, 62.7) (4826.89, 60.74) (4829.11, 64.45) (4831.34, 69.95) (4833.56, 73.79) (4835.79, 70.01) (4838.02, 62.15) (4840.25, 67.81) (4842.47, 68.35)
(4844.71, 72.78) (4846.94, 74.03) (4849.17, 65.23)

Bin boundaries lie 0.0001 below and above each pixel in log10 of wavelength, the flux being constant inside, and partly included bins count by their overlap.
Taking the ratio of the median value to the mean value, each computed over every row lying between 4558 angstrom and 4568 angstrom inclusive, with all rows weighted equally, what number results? 1.03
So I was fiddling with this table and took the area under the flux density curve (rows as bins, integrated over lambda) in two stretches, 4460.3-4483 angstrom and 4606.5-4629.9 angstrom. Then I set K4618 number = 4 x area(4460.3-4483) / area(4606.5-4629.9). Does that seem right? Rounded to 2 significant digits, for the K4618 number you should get 3.5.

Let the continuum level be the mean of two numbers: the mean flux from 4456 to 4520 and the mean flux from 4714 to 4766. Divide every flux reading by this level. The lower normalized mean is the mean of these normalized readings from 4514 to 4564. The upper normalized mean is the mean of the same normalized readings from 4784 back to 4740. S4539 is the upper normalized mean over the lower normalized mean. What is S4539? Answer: 0.937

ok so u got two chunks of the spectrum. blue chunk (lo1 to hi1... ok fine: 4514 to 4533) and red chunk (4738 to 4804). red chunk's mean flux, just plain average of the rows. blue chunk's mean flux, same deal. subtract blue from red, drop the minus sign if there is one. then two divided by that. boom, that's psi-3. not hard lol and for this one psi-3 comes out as 0.4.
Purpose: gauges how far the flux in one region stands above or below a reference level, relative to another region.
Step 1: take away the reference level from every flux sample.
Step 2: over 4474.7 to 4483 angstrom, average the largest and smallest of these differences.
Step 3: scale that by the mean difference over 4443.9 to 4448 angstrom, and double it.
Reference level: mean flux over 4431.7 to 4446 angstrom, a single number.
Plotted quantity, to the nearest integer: -2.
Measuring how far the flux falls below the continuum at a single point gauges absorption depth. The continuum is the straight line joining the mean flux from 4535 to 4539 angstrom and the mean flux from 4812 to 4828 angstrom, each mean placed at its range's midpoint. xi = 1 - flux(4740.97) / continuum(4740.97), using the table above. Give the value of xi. -0.012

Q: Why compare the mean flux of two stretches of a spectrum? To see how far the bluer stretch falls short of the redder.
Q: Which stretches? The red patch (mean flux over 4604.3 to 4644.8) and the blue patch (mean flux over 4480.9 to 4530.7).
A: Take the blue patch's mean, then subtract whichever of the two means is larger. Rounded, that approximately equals -6.0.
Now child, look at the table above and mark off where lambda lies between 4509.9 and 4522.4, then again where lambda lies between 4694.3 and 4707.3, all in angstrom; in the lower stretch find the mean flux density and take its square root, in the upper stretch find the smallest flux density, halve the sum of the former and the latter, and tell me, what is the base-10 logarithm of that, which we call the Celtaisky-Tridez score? 1.56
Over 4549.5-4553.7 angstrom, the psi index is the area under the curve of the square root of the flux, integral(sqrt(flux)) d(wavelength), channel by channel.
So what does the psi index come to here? 34.0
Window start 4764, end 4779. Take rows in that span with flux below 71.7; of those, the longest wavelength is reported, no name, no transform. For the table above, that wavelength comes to 4778.23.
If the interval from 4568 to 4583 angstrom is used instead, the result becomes 4580.02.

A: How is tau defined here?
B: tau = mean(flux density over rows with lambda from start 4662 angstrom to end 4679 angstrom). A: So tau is 73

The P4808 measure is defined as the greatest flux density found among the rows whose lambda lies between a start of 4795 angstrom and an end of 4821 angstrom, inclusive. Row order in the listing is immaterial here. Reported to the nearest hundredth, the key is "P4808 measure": 71.36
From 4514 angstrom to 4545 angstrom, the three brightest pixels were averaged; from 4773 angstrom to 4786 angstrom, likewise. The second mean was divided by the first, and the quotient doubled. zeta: 1.74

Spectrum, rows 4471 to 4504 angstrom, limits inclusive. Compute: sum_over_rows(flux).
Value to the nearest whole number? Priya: 1130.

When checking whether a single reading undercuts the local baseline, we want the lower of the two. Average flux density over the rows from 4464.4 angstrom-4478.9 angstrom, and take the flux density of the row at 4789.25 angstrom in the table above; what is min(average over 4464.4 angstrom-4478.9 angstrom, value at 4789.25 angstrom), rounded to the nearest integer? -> 66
